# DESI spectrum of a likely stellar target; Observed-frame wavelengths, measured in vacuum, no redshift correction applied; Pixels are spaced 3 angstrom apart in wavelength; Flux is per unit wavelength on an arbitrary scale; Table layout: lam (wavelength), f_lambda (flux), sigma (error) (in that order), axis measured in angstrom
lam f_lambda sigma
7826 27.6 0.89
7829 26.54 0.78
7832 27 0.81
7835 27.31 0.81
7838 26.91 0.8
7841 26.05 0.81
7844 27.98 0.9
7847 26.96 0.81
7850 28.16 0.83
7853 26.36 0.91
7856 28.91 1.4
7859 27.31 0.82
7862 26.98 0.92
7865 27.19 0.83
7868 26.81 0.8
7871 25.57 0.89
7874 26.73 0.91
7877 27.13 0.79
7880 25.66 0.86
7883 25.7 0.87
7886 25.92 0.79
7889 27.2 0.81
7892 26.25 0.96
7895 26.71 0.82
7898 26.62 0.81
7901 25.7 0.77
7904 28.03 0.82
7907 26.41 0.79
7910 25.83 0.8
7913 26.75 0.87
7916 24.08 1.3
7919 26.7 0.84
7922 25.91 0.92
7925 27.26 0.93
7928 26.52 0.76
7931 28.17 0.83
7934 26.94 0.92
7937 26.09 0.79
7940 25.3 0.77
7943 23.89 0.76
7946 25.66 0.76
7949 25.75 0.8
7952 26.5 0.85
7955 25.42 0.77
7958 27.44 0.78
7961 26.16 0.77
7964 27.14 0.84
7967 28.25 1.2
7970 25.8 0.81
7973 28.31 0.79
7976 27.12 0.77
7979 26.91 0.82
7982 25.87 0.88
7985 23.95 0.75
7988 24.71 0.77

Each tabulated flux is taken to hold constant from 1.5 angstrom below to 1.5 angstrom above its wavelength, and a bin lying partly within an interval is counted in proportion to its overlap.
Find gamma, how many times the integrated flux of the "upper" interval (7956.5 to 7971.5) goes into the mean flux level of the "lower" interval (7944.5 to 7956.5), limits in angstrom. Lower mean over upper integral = 0.064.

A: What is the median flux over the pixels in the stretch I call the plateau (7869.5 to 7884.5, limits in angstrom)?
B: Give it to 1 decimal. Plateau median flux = 25.7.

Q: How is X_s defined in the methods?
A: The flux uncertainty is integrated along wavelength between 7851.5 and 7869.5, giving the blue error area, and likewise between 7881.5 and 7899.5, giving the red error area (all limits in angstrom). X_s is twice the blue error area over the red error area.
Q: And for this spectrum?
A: 2.25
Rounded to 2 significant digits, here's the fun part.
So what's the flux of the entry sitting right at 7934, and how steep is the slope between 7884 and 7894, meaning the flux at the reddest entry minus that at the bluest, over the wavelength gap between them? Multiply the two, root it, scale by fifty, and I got 61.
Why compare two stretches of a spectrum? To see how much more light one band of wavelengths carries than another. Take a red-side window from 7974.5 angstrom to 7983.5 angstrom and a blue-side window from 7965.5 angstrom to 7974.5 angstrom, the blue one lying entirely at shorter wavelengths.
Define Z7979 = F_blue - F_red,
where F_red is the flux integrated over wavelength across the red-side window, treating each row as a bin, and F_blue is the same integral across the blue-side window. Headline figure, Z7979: 7.4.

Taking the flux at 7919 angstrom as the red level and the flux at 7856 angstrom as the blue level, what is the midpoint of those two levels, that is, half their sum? 27.8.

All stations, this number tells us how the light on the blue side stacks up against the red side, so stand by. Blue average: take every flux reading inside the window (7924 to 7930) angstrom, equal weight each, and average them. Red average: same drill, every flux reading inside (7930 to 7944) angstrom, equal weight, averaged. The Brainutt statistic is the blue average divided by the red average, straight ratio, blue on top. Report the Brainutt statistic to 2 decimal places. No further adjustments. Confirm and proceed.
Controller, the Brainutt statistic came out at 1.03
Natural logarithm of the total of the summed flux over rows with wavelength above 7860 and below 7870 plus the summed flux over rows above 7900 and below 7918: 5.47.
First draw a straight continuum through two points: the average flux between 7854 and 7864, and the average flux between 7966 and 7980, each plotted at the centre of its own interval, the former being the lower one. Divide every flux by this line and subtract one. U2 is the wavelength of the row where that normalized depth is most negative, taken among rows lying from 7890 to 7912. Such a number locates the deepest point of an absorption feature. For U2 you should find 7901 angstrom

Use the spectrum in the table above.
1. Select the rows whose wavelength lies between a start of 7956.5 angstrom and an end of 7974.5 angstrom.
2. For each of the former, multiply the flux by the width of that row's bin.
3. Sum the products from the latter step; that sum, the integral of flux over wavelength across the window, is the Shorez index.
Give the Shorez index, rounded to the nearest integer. 489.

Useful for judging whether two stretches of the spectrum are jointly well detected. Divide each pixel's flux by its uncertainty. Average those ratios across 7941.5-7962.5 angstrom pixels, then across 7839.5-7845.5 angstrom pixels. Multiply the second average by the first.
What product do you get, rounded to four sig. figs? 1042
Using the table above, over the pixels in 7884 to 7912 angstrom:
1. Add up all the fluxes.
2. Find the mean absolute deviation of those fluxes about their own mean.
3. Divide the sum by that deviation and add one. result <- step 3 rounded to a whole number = 433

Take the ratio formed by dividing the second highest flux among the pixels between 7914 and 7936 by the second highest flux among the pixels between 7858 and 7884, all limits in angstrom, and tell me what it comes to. 1.003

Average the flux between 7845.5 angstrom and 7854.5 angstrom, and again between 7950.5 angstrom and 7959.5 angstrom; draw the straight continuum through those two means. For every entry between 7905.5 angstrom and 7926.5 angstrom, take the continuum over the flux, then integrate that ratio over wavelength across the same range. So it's 21.5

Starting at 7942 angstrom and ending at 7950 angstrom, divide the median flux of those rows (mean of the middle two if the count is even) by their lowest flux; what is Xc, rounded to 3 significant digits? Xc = 1.07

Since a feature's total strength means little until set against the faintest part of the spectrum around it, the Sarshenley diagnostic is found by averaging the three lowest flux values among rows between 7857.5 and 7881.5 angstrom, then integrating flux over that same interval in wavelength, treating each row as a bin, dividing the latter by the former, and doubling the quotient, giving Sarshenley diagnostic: 49.3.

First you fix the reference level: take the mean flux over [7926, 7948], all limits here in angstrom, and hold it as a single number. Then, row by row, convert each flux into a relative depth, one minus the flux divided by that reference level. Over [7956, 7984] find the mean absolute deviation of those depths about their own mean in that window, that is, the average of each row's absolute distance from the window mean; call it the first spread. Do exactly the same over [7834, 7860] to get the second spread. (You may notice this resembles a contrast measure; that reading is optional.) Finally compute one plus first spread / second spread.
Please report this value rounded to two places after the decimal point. 2.06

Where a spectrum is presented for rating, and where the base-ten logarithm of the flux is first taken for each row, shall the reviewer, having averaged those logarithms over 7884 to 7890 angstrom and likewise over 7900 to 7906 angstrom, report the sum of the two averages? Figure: 2.85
